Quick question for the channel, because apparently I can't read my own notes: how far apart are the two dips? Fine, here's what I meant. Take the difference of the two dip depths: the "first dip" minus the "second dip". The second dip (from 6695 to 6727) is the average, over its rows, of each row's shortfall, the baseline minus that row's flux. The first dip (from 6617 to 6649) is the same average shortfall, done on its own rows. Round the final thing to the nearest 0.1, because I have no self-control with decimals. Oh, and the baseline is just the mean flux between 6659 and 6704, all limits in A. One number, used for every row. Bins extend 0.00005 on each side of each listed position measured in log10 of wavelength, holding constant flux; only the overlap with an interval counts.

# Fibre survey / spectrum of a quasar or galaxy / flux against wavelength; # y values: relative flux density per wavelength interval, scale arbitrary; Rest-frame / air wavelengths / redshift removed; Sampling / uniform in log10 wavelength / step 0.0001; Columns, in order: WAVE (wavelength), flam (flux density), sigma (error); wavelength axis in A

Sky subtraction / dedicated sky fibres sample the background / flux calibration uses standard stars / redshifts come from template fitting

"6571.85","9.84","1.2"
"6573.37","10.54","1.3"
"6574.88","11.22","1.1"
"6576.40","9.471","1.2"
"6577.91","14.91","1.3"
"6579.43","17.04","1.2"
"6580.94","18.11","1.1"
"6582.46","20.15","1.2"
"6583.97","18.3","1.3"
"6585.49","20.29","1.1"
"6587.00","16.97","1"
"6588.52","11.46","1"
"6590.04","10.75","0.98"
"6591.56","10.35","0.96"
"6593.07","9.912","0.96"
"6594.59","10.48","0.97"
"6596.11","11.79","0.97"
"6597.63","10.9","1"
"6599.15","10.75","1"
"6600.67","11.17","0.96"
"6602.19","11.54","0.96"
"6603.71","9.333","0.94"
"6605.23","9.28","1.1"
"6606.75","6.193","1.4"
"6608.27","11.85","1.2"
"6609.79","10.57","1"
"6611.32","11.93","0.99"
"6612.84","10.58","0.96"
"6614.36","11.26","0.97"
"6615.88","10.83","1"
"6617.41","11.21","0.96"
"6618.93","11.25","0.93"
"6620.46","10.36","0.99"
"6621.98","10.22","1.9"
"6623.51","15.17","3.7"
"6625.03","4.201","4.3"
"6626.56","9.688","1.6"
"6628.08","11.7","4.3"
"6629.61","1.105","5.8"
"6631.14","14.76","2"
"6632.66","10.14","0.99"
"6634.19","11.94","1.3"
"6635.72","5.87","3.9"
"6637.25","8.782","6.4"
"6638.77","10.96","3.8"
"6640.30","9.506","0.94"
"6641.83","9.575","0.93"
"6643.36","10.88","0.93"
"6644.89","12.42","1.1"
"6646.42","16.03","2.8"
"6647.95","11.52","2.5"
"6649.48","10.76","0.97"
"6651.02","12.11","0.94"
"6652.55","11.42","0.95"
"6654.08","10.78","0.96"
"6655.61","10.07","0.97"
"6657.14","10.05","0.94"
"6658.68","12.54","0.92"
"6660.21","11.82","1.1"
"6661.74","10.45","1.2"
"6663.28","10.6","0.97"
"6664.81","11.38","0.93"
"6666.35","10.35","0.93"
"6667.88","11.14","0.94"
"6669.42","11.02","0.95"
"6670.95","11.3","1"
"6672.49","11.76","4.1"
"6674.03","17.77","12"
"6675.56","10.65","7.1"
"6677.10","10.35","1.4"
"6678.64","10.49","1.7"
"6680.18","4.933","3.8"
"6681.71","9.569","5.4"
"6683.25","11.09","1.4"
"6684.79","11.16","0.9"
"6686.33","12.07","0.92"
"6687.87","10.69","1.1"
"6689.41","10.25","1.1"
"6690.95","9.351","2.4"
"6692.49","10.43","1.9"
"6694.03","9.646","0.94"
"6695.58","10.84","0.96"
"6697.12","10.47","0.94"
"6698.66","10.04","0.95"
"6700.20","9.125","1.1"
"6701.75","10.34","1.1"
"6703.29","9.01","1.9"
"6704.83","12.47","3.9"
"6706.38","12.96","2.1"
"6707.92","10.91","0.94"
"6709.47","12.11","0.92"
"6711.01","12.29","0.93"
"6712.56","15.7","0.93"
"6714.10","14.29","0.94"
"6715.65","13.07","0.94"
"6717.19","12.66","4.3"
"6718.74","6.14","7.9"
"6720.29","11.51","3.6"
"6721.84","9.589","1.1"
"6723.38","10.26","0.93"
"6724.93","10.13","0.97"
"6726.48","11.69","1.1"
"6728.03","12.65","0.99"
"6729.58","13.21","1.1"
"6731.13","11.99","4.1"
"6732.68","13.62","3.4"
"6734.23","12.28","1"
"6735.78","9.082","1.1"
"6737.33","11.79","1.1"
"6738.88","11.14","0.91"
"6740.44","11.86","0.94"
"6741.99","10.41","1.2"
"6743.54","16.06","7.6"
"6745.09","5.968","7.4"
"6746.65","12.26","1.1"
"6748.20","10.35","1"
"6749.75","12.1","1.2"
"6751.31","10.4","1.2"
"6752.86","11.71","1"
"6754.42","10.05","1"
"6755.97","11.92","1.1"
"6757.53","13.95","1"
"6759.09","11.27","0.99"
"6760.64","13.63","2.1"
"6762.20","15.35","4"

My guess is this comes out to 0.9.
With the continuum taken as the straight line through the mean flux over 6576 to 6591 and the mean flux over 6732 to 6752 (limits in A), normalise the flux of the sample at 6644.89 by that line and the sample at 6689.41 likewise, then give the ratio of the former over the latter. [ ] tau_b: 1.1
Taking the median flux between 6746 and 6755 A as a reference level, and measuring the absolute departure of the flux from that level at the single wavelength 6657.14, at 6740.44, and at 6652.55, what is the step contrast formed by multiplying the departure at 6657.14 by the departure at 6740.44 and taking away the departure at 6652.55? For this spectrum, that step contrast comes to 0.4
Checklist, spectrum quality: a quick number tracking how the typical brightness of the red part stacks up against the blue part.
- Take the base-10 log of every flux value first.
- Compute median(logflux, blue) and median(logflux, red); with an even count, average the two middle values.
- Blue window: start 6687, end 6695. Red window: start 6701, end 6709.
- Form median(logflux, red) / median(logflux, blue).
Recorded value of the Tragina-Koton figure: 1.03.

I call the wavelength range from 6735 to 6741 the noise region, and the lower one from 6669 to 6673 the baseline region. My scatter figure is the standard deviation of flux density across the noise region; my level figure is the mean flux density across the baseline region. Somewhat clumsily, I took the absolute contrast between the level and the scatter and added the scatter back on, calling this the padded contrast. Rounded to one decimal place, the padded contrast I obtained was 11.4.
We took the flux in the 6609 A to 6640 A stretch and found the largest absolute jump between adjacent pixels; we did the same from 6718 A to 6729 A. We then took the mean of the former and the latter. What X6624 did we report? 10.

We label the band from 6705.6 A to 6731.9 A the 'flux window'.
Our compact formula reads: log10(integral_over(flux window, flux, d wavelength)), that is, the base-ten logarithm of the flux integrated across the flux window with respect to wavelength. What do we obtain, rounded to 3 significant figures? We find 2.49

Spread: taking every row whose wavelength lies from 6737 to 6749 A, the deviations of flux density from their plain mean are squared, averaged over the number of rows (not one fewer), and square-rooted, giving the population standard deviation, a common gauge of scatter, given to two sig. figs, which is 2.6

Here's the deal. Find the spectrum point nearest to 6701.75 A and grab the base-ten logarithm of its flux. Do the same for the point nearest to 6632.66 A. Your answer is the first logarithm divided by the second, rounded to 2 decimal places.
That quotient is 1.01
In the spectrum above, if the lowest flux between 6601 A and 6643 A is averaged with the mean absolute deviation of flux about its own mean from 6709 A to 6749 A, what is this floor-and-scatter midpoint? 1.4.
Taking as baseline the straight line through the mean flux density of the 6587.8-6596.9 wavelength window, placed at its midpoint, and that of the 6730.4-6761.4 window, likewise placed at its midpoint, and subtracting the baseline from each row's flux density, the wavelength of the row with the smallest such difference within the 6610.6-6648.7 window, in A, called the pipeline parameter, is 6629.61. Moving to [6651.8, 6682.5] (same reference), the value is 6680.18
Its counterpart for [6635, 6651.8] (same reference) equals 6635.72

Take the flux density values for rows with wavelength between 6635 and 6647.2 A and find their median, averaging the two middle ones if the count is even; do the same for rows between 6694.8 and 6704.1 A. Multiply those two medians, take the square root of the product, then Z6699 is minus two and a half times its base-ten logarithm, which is -2.52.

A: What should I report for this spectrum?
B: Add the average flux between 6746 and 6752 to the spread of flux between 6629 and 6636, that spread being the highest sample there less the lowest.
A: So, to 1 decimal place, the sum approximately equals 24.9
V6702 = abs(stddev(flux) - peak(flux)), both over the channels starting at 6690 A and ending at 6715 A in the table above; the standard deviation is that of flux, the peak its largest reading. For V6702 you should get 13.8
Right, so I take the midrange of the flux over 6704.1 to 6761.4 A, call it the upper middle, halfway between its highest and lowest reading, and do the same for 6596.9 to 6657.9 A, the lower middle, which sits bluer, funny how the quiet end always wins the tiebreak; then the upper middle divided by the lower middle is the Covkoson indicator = 1.3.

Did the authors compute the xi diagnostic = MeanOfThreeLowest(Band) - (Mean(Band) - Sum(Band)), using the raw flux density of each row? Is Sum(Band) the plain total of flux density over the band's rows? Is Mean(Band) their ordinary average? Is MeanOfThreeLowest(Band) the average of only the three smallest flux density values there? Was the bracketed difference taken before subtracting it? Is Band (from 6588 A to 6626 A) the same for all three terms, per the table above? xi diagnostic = 259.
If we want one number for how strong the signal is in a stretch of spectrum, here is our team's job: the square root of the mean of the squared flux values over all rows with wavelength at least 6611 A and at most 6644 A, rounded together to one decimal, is 10.5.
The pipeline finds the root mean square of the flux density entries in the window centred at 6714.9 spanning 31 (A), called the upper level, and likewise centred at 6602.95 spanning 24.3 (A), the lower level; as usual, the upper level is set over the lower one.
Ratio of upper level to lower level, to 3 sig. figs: 1.11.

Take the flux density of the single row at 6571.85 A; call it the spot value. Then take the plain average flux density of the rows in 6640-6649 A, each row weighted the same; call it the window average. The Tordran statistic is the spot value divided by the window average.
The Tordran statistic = 0.8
